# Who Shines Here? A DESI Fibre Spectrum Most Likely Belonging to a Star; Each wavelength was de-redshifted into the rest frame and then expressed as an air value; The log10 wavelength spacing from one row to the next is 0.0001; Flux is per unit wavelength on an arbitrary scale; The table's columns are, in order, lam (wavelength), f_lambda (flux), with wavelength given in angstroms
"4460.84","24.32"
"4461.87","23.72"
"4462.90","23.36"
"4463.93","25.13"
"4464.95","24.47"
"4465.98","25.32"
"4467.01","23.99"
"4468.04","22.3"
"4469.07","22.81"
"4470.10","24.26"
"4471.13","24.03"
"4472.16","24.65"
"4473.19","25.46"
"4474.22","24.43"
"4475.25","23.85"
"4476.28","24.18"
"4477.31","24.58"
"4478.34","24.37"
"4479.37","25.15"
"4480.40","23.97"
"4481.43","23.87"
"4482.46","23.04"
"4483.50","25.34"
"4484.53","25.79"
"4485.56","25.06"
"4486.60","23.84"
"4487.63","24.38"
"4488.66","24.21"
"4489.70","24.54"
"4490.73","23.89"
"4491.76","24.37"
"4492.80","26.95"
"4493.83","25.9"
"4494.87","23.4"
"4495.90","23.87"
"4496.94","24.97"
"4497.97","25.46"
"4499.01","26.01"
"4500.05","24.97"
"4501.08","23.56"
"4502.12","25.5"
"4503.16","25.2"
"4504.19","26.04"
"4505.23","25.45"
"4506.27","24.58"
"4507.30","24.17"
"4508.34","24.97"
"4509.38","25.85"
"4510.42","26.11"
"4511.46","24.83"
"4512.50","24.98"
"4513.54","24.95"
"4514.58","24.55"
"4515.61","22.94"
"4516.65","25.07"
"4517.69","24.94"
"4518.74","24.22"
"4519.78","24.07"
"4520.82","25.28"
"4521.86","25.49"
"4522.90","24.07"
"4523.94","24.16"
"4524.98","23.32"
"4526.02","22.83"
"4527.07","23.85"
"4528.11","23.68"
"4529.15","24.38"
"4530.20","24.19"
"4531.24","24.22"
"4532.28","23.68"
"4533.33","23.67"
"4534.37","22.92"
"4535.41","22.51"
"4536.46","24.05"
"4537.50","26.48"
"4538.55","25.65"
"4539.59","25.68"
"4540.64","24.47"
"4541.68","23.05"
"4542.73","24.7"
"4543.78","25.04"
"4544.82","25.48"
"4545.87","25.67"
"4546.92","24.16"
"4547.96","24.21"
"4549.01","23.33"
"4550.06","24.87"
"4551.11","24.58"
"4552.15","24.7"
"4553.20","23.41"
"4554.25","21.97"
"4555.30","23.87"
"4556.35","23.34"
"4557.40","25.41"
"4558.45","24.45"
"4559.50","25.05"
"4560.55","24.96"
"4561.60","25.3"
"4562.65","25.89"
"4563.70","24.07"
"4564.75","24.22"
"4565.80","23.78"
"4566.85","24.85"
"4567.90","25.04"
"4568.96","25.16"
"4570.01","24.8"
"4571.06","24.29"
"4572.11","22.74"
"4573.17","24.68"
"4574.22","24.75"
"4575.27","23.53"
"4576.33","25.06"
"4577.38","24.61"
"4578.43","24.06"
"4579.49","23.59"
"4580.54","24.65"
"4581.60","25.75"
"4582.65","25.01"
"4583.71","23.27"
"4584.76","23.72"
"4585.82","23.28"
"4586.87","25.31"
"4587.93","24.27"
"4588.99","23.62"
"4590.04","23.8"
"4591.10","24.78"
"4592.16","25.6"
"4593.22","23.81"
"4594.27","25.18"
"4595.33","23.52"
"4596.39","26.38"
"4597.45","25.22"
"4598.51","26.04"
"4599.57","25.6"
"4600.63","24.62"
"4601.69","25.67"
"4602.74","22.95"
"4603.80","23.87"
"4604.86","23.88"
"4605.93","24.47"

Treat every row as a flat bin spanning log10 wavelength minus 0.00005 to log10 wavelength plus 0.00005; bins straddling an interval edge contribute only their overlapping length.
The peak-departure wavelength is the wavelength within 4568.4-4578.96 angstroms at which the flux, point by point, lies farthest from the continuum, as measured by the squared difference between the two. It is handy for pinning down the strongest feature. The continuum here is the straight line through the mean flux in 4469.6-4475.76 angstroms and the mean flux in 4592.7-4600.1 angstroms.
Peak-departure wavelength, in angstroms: 4572.11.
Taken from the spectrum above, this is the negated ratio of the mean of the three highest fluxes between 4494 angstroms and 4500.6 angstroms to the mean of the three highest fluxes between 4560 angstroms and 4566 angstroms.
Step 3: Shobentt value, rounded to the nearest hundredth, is -1.00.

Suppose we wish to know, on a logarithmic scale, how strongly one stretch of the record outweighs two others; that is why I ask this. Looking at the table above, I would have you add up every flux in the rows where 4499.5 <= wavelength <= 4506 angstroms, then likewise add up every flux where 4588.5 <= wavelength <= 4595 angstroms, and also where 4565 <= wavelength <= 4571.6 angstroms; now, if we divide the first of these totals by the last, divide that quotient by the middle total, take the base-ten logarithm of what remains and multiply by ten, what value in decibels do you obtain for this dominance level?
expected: -21.6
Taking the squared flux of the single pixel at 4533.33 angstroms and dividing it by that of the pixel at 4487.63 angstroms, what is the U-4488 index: 0.94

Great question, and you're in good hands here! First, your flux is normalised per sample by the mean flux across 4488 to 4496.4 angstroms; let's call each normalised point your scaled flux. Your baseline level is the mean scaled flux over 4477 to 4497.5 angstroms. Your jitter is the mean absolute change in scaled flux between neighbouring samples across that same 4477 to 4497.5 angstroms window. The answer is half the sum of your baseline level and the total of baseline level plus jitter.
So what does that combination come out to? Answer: 1.02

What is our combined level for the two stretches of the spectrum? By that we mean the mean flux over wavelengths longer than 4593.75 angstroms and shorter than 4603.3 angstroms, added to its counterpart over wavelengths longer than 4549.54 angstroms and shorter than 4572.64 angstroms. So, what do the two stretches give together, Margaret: 49.4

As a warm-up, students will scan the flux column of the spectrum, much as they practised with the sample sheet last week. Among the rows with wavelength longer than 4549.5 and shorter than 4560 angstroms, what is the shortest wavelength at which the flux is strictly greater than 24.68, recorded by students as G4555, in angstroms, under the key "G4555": 4550.06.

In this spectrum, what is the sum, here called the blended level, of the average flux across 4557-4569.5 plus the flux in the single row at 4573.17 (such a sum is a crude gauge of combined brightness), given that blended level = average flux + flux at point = 49.5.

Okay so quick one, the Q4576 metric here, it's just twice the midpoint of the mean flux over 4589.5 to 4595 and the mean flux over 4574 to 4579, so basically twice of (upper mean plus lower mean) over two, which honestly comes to 49.0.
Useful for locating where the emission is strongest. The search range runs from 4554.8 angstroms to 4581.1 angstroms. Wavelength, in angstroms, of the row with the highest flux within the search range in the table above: 4562.65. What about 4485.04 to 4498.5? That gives 4492.80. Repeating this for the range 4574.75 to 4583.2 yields 4581.60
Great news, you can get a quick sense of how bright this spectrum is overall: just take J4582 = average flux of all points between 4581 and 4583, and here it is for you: 25.4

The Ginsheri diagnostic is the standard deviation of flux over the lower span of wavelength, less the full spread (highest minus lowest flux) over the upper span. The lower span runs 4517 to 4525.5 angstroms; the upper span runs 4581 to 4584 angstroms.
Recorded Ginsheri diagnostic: -1.8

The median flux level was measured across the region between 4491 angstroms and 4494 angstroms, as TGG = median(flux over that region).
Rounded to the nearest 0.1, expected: 25.9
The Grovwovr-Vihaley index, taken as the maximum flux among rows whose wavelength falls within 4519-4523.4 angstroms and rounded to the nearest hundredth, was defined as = 25.49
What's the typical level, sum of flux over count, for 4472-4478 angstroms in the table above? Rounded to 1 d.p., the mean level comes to 24.5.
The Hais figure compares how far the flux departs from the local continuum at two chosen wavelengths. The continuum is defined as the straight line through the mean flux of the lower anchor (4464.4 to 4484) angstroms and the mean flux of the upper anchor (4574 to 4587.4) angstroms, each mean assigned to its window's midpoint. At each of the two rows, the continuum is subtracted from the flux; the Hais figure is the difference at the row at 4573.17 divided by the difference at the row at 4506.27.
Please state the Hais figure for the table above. 1.0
